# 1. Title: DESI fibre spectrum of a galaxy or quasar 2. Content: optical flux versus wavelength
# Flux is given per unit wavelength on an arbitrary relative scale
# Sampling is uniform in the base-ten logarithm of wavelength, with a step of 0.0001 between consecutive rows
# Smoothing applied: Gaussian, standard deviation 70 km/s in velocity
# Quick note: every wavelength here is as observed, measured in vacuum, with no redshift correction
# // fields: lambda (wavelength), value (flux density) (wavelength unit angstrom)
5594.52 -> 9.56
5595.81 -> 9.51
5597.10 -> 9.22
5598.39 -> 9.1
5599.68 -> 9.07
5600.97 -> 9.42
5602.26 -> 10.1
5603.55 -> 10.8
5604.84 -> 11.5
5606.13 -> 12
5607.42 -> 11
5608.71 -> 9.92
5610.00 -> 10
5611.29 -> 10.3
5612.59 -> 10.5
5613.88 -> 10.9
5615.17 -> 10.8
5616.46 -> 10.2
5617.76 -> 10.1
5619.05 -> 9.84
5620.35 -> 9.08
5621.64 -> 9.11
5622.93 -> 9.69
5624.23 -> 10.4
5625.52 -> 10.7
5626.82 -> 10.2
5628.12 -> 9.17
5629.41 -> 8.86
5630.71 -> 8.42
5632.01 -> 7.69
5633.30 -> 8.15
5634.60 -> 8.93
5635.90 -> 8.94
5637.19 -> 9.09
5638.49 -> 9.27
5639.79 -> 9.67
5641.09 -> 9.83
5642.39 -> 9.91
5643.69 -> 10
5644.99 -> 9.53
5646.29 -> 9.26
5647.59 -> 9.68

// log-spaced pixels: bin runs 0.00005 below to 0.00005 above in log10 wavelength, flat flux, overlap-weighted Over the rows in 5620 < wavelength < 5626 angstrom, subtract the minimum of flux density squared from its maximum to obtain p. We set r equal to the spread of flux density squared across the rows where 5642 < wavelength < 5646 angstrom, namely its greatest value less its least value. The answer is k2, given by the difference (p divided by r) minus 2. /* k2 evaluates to 1.49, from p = 32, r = 9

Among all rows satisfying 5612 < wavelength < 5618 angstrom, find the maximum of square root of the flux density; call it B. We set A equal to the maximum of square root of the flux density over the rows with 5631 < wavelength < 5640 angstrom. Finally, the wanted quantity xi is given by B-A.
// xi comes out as 0.19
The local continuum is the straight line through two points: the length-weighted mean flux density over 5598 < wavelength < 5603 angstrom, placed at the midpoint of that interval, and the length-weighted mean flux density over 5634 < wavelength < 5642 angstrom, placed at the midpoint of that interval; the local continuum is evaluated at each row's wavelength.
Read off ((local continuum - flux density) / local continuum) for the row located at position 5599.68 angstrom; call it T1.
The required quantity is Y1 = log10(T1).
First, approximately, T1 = 0.042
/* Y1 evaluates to -1.38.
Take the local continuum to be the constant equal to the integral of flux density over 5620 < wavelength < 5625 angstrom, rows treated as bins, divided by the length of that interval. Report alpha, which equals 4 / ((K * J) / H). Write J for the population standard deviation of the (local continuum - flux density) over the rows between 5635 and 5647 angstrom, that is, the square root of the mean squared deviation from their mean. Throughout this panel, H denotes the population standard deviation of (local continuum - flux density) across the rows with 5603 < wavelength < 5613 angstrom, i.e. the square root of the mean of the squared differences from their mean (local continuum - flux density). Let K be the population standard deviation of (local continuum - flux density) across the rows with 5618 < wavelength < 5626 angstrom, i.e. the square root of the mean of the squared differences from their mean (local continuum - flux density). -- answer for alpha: 12.6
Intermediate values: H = 0.68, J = 0.36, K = 0.60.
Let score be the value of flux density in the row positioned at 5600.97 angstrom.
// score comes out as 9.42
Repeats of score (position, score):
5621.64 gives 9.11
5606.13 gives 12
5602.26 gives 10.1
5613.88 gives 10.9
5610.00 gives 10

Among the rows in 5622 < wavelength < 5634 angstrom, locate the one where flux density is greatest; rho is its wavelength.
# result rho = 5625.52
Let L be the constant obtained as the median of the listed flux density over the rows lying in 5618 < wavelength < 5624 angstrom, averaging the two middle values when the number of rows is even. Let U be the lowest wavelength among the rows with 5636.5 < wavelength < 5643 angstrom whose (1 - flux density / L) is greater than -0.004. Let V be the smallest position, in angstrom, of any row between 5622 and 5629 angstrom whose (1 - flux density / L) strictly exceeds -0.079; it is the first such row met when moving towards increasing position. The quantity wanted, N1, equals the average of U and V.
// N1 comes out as 5630.1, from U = 5637.19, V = 5622.93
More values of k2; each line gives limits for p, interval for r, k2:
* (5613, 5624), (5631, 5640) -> -0.94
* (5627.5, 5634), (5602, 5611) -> -1.45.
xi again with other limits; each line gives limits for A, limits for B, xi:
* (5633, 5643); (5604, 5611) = 0.32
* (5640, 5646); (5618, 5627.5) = 0.11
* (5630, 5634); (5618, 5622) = 0.24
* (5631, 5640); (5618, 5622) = 0.03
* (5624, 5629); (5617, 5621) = -0.09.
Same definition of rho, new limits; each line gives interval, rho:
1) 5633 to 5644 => 5643.69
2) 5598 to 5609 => 5606.13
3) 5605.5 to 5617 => 5606.13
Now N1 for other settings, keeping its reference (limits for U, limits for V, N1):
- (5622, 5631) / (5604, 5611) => 5618.4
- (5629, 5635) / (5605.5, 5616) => 5619.1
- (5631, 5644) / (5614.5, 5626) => 5624.9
